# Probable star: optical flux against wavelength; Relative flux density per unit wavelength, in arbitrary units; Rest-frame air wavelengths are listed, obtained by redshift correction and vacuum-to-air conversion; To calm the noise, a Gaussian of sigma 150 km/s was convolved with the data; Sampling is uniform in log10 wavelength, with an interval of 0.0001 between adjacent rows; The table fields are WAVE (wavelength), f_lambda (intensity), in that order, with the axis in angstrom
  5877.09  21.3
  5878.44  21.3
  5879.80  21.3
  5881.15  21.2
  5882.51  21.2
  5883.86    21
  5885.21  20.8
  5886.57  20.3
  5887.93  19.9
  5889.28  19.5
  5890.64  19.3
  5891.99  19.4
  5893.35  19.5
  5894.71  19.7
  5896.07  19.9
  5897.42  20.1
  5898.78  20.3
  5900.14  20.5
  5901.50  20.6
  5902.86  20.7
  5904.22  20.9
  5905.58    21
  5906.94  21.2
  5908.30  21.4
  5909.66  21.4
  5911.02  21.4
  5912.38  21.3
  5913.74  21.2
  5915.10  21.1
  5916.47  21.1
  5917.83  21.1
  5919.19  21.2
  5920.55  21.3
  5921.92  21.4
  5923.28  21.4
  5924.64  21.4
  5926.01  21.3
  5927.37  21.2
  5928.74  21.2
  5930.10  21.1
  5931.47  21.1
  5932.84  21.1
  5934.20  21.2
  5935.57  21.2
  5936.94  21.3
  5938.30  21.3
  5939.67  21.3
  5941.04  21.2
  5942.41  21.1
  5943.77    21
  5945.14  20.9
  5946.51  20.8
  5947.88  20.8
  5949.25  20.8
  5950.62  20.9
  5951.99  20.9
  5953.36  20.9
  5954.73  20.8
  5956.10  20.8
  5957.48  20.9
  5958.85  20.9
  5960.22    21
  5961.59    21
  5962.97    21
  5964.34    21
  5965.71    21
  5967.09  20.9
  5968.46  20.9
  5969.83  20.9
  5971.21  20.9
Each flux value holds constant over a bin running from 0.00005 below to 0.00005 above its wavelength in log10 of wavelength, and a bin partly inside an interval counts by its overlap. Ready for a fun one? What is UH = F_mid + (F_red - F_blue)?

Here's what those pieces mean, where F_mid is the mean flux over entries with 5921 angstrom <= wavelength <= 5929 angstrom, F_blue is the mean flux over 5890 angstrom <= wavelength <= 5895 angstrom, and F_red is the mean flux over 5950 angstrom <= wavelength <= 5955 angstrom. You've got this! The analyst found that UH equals 22.7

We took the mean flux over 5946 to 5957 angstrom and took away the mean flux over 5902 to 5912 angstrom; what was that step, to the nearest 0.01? -0.31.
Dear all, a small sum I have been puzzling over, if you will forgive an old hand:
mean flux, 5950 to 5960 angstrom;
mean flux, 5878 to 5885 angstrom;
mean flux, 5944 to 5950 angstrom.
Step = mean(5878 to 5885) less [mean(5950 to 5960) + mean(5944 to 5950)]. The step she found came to -20.5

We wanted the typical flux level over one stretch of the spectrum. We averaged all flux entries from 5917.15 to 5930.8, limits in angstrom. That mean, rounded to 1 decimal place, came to 21.3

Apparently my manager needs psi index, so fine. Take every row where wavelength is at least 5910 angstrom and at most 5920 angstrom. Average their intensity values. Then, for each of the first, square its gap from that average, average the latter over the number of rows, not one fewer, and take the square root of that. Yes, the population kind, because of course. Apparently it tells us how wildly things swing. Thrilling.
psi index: 0.107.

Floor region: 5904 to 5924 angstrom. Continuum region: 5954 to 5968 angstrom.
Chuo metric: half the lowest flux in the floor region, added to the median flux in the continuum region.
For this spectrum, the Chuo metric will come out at 31.4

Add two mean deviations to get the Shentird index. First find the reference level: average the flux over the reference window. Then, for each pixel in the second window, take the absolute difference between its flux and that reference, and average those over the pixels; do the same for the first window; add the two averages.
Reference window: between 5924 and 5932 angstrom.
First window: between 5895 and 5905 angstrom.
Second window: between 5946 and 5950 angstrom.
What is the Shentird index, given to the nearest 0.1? 1.2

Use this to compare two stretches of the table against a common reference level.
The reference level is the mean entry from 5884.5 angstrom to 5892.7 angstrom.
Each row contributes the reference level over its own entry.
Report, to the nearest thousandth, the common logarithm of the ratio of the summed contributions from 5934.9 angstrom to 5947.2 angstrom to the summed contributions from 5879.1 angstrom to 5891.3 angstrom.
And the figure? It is -0.014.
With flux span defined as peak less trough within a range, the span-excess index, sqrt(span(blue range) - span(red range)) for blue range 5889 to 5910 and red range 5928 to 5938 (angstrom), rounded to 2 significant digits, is 1.4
